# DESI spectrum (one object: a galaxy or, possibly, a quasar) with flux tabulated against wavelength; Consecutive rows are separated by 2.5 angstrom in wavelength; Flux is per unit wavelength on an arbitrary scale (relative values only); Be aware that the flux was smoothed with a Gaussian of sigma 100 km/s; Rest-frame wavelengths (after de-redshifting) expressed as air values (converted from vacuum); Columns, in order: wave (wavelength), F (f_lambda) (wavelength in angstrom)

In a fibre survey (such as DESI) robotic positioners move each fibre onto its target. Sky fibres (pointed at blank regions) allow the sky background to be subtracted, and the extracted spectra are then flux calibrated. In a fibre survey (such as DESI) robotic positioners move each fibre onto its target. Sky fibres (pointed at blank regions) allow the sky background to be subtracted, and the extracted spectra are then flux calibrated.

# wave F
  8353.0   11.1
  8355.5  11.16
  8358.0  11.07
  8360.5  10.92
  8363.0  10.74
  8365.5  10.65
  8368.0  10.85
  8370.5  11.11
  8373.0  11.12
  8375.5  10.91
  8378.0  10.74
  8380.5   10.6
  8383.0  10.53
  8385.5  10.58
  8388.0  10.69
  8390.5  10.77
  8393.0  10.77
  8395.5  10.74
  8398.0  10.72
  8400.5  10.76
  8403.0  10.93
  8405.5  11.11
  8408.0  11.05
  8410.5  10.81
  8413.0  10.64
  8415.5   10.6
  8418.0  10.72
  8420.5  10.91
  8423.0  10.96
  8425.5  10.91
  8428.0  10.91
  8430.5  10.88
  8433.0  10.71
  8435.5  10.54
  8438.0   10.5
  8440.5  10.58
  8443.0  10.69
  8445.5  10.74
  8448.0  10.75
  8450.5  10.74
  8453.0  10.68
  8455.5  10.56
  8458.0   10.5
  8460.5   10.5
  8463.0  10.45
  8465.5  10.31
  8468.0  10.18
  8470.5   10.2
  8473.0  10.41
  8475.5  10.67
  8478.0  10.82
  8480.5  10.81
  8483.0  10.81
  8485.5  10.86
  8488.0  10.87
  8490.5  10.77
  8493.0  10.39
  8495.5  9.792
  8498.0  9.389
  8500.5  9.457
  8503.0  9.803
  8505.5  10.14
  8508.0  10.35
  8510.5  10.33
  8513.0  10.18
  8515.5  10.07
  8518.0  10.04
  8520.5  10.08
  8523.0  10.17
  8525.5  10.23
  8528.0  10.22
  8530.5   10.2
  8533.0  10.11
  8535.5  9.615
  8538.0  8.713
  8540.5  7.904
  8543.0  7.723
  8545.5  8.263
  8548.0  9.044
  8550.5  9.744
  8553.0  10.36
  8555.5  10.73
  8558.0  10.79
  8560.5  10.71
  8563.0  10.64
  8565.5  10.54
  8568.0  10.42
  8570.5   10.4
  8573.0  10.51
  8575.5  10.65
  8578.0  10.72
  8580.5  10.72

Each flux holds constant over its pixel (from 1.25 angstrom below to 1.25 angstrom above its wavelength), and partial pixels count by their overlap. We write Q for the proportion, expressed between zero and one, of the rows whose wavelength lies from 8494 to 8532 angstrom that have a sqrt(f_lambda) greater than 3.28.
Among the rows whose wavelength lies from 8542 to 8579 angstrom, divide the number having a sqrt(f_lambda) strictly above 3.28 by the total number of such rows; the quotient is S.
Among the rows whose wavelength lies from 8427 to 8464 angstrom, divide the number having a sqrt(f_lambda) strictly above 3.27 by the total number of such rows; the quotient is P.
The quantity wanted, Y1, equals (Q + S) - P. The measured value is -0.33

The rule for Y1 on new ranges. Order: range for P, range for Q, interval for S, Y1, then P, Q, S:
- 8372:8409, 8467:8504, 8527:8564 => -0.27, 0.73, 0.40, 0.1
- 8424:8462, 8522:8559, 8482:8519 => -0.13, 0.47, 0.07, 0.3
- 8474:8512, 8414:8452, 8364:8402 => 0.40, 0.40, 0.33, 0.5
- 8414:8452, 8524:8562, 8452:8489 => -0.27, 0.67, 0.07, 0.3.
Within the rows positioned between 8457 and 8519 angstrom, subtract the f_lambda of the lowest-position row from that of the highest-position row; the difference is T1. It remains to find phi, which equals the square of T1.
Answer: 0.21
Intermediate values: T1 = -0.5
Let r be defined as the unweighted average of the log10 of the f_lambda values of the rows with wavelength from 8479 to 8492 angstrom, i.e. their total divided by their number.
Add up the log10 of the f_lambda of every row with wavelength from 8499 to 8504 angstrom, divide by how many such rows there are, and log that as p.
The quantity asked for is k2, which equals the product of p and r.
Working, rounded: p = 0.98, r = 1.03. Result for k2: 1.02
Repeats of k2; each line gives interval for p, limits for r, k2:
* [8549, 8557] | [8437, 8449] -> 1.04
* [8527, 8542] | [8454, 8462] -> 1.00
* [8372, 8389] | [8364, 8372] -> 1.07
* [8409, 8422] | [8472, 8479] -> 1.06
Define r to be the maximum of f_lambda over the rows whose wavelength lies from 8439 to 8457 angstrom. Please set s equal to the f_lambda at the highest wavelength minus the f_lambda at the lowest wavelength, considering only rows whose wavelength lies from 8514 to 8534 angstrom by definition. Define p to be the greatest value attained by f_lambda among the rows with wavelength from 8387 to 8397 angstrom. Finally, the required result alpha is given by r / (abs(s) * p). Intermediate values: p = 10.77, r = 10.75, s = 0.04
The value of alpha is 25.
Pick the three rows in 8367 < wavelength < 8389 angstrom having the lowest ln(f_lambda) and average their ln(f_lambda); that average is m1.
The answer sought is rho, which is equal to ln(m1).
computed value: 0.858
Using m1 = 2.36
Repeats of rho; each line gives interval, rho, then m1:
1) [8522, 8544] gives 0.738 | 2.09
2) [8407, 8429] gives 0.861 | 2.37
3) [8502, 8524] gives 0.833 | 2.30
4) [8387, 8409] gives 0.864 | 2.37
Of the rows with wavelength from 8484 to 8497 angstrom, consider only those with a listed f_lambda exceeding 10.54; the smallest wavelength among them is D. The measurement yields 8485.5 angstrom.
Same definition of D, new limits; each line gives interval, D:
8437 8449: 8440.5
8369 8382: 8370.5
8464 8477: 8475.5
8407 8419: 8408.0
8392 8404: 8393.0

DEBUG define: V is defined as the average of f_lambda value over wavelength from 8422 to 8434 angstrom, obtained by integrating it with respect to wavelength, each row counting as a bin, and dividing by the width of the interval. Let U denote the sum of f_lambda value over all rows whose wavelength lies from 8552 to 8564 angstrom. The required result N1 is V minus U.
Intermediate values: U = 53.2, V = 10.9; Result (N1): -42.4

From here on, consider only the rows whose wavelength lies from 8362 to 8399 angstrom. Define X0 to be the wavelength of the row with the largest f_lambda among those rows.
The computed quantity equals 8373.0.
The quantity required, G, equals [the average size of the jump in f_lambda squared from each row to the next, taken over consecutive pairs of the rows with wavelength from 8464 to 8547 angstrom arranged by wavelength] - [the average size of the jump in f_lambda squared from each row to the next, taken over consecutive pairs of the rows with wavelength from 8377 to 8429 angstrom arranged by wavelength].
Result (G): 2.1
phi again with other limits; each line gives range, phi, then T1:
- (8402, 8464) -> 0.23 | -0.5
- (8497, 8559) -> 1.96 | 1.4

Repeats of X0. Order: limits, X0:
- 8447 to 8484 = 8478.0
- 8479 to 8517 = 8488.0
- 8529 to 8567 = 8558.0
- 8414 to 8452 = 8423.0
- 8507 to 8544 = 8508.0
